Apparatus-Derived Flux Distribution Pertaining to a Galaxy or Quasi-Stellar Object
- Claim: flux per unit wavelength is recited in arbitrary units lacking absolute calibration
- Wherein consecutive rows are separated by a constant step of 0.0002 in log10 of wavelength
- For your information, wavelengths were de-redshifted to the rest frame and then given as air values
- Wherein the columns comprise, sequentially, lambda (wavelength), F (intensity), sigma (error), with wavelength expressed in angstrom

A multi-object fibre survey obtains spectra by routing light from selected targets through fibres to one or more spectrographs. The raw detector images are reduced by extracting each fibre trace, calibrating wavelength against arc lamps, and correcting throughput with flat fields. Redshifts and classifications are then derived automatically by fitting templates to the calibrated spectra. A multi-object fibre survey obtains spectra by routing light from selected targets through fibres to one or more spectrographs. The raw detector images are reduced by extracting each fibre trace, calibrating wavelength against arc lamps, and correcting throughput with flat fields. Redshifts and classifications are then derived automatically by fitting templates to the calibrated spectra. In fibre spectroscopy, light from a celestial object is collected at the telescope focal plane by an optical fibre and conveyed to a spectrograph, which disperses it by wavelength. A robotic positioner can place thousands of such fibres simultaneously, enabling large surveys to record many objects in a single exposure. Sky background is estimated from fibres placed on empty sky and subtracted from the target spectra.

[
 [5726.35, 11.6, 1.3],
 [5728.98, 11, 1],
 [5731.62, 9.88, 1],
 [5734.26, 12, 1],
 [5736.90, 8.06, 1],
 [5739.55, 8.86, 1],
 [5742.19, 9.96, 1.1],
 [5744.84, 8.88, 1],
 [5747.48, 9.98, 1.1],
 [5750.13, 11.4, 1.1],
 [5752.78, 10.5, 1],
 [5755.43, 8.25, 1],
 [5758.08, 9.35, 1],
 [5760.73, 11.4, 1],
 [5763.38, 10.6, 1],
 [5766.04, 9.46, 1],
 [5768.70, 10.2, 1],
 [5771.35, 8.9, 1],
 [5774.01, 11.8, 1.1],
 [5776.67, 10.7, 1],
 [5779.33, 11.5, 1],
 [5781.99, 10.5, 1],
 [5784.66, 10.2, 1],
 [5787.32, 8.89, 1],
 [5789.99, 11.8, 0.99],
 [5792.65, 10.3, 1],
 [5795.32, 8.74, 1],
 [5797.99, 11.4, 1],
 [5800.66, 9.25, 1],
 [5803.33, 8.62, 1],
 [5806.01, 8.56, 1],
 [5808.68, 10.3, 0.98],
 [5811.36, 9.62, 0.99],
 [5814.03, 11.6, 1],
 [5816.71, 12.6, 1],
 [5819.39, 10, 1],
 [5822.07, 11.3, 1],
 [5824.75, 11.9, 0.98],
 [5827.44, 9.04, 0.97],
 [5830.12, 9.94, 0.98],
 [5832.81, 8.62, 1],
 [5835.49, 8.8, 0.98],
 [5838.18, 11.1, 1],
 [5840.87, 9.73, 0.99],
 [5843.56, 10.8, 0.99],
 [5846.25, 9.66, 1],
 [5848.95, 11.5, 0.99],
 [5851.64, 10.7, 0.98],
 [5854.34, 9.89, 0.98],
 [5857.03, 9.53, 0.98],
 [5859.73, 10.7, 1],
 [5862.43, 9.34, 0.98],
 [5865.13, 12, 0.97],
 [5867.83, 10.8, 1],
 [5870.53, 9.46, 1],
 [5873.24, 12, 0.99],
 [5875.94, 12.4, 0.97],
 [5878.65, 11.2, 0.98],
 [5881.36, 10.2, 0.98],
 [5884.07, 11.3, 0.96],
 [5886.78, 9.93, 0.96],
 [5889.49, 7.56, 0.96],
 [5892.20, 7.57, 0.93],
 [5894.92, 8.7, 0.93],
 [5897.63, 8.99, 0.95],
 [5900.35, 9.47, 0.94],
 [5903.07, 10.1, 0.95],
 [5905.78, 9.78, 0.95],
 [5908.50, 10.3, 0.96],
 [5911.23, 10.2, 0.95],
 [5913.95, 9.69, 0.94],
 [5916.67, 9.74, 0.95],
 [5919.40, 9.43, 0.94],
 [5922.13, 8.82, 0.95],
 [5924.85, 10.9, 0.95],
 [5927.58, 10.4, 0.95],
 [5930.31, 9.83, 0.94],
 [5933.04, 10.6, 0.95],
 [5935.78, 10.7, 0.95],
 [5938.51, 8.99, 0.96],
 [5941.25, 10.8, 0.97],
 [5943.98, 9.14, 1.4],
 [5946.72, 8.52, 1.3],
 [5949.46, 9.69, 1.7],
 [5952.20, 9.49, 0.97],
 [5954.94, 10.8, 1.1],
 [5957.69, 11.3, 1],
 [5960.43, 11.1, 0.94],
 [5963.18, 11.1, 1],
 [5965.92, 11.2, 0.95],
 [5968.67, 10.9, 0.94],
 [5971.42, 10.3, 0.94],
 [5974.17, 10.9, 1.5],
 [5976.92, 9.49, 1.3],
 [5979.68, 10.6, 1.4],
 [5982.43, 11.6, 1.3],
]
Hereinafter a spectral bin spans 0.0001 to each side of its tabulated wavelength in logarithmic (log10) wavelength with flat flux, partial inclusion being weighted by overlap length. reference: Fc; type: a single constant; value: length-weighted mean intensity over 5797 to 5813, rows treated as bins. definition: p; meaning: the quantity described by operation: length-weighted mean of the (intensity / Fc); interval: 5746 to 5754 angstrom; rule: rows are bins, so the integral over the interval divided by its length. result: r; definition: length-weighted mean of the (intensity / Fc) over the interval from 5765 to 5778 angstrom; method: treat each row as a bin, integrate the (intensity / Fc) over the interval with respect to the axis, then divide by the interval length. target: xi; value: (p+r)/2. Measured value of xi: 1.082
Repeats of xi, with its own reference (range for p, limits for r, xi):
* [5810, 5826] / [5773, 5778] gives 1.163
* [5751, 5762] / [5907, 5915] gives 1.039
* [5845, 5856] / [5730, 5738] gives 1.064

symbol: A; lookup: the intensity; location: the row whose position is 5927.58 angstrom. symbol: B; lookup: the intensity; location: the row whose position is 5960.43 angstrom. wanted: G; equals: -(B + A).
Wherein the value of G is -21.5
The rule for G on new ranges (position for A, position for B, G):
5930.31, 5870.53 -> -19.3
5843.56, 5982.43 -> -22.4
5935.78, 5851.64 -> -21.4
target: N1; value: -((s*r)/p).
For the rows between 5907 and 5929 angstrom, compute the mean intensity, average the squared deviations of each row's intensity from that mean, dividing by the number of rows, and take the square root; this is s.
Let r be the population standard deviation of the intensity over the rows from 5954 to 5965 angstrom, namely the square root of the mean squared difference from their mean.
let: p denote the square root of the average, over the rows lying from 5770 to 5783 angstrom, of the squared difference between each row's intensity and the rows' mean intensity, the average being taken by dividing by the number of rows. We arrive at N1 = -0.11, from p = 1.0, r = 0.18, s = 0.6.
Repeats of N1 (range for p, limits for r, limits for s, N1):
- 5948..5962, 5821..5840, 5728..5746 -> -2.09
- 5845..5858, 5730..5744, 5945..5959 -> -1.76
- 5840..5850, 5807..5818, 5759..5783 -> -1.34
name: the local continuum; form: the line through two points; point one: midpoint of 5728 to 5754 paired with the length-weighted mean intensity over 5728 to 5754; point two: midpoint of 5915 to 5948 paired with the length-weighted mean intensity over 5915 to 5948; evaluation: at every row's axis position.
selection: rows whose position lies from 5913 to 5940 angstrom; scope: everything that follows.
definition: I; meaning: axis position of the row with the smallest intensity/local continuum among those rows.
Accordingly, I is 5922.13 angstrom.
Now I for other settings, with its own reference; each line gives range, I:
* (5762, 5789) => 5771.35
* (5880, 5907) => 5889.49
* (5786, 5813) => 5806.01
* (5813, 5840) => 5832.81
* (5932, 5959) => 5946.72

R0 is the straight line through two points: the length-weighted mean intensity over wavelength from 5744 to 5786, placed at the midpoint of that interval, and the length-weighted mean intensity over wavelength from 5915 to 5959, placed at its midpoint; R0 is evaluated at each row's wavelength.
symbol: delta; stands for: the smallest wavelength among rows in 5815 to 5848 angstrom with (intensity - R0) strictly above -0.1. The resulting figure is 5816.71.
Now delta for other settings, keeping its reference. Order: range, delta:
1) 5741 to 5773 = 5750.13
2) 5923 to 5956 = 5924.85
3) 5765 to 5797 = 5768.70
